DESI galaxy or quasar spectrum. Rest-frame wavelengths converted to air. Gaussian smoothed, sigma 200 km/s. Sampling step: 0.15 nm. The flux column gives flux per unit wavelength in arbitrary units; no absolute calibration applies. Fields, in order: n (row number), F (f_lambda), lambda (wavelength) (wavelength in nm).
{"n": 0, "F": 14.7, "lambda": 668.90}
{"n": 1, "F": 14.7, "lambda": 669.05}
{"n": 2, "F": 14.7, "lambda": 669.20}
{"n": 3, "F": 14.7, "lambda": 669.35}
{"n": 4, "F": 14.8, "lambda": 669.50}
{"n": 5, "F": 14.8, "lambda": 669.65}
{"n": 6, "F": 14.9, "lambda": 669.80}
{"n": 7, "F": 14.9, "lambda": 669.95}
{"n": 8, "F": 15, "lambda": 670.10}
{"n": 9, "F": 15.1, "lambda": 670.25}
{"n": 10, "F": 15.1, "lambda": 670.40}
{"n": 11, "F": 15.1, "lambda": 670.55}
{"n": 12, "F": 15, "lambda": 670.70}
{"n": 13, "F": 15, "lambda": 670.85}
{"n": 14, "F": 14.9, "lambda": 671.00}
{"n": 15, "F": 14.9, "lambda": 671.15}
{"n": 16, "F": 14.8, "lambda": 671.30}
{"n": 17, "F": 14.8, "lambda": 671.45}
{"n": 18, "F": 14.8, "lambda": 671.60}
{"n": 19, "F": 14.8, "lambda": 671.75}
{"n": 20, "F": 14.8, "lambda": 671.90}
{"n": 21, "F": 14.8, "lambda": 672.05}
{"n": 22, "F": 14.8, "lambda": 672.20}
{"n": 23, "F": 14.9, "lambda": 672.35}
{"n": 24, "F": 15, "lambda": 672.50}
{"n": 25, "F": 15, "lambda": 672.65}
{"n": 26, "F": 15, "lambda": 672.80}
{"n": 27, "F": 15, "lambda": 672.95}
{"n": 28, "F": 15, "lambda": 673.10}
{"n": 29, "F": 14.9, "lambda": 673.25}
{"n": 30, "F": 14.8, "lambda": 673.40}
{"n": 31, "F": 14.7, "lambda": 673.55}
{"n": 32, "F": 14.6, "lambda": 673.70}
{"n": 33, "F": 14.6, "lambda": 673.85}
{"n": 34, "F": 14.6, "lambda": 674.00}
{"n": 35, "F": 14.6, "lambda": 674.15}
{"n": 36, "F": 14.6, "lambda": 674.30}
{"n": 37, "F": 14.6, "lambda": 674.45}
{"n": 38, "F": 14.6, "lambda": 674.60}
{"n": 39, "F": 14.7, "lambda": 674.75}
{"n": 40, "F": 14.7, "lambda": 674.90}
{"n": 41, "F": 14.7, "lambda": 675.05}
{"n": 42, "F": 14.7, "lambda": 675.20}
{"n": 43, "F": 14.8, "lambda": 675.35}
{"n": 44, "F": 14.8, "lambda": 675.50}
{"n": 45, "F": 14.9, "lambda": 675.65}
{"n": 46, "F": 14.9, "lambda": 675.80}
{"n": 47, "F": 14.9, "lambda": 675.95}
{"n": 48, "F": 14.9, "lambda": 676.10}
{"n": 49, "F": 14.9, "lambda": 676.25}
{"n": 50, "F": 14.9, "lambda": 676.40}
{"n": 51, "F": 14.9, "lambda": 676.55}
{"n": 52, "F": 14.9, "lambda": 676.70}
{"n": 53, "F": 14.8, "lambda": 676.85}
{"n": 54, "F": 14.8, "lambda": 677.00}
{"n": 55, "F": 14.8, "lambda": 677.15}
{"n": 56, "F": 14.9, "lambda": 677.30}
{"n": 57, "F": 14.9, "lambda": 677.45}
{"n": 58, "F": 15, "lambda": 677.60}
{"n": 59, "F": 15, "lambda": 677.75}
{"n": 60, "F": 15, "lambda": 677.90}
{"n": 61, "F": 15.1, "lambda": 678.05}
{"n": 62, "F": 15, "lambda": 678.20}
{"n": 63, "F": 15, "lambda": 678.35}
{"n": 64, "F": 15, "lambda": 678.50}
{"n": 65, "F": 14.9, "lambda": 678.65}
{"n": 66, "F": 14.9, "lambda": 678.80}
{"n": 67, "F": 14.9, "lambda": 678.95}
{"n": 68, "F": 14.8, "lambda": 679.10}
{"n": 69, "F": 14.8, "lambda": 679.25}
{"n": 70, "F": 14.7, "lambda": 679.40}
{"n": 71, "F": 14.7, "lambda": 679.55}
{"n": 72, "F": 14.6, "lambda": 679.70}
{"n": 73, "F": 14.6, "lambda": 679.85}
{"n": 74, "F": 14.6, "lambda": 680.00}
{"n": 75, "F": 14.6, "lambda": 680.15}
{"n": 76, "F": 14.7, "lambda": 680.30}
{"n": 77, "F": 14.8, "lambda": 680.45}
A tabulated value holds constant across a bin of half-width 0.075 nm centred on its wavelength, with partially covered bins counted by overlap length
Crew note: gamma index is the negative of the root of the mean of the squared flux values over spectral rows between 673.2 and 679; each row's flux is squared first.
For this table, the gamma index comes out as -14.8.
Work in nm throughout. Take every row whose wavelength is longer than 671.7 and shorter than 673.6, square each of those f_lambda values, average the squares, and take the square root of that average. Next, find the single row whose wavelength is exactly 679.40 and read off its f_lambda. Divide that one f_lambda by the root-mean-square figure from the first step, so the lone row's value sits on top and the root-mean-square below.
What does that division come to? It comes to 0.99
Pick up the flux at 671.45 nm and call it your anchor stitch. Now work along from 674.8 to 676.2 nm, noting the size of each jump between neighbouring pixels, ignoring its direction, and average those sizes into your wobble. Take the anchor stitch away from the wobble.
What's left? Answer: -14.8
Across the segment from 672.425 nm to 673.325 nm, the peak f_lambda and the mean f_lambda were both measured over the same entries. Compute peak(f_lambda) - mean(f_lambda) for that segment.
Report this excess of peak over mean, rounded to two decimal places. 0.02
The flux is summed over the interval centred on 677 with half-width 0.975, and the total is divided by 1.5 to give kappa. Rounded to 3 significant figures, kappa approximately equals 129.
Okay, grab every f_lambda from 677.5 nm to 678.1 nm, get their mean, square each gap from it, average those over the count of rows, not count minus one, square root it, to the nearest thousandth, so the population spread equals 0.043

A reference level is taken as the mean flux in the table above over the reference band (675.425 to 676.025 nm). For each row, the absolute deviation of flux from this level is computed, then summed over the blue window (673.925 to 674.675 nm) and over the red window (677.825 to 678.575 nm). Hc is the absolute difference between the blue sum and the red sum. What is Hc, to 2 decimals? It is 0.65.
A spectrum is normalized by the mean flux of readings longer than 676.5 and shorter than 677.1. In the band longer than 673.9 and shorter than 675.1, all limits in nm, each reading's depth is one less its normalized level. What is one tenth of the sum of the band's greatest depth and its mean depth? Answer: 0.0031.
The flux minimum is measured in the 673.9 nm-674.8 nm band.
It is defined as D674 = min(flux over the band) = 14.6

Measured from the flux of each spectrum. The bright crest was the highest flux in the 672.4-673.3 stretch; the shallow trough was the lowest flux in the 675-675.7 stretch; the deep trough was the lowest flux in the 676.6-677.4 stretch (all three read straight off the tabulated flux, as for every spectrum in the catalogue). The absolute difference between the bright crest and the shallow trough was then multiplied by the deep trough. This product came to 4.4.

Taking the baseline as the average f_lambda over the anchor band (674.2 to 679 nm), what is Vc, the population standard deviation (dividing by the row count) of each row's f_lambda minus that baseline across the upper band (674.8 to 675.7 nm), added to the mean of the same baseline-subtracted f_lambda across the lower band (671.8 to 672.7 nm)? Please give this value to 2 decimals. 0.10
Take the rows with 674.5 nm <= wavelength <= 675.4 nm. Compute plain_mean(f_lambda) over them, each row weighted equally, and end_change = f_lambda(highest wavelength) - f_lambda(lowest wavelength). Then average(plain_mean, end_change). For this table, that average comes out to 7.45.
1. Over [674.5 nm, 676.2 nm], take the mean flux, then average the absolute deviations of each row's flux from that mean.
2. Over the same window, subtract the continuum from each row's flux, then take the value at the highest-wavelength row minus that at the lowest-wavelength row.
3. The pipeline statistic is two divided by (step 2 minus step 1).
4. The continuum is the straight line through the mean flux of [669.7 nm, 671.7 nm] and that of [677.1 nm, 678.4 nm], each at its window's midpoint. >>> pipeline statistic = 10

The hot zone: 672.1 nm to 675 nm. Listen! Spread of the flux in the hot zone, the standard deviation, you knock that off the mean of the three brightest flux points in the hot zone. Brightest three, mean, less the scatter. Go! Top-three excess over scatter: 14.8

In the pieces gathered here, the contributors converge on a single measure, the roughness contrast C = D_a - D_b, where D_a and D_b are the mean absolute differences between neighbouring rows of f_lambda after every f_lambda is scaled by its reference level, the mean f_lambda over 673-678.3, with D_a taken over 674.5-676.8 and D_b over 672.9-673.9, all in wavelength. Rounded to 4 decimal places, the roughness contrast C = -0.0031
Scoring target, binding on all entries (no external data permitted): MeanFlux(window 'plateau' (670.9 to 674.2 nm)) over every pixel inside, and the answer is 14.8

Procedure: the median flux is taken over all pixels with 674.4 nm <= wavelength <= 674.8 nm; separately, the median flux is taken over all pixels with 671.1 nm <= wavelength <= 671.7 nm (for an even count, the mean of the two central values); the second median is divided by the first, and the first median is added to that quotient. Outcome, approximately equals 15.6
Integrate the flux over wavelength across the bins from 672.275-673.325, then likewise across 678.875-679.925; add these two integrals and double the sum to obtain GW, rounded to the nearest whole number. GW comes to 62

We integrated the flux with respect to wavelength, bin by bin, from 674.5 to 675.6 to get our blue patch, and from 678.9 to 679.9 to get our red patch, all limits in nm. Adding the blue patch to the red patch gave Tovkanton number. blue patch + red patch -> 30.9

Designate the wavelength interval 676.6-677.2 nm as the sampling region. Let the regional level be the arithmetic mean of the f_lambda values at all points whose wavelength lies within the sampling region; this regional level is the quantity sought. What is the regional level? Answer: 14.8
